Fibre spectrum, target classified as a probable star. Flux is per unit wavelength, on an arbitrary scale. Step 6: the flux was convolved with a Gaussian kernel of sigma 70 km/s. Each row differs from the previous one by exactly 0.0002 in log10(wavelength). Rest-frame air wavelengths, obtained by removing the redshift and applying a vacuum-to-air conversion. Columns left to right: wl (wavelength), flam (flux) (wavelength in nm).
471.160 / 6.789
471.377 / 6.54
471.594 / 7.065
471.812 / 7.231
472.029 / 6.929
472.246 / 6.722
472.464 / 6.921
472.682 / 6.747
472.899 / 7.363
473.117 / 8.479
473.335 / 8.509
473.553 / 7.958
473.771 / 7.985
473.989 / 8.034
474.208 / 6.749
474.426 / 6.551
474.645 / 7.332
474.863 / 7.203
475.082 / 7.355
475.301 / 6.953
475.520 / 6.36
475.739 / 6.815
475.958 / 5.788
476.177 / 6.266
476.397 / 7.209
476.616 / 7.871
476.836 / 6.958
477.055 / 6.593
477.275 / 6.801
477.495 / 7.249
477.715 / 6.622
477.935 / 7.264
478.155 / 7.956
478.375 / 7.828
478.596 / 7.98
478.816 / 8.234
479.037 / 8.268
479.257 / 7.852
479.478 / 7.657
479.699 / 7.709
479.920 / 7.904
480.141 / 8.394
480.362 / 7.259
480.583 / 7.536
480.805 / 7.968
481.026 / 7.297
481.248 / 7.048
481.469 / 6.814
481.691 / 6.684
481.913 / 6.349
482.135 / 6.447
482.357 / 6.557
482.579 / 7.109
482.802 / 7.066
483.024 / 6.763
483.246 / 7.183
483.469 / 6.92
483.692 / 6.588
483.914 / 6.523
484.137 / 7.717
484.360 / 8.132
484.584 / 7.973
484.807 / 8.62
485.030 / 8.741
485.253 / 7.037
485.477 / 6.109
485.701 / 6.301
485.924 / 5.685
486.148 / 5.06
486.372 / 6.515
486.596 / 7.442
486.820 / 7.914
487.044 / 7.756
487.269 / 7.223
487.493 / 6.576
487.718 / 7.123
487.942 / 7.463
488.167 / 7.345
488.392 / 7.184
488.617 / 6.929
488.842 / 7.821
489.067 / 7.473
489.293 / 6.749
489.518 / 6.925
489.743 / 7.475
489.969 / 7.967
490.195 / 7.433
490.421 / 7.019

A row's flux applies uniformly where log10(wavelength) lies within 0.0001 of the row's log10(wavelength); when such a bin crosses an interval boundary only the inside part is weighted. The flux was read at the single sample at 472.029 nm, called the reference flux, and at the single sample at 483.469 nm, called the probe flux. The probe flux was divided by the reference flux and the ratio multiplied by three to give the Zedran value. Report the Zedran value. 3.00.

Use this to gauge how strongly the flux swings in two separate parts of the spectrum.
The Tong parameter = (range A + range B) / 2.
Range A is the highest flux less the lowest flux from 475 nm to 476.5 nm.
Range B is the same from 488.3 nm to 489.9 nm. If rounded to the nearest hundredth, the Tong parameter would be 1.32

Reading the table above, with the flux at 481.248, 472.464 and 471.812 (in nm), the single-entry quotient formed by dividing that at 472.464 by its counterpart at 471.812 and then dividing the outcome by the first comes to 0.136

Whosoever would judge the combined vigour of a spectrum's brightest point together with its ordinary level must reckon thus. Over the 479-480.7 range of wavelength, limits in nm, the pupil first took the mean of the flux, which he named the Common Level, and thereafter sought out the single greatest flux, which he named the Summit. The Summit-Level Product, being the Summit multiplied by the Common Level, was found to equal 66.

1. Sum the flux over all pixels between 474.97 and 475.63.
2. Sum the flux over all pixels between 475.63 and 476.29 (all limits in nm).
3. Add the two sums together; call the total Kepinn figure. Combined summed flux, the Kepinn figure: 40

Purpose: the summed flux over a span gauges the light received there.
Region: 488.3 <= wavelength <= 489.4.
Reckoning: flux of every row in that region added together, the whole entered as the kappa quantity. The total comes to 36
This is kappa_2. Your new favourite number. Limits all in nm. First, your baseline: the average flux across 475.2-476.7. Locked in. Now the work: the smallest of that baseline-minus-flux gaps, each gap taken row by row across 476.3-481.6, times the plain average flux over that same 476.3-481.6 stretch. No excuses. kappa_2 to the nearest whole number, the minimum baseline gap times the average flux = -12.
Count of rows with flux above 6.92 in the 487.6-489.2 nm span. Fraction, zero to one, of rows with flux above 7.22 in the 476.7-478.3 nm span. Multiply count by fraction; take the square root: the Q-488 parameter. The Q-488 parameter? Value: 1.7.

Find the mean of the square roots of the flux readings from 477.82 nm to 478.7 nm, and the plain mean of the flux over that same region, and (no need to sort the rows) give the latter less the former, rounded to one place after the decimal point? 5.0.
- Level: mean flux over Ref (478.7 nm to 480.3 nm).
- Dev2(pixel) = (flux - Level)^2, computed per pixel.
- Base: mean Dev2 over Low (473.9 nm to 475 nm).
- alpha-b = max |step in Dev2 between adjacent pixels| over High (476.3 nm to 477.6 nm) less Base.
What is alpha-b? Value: 0.1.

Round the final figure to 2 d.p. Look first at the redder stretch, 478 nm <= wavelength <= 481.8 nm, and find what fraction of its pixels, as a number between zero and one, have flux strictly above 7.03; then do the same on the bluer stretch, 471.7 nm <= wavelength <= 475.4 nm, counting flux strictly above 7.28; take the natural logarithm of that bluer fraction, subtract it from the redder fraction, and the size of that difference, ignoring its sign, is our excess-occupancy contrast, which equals 1.64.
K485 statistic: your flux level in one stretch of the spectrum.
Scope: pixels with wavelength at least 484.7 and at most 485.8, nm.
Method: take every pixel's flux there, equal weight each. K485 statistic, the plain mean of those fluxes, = 7.4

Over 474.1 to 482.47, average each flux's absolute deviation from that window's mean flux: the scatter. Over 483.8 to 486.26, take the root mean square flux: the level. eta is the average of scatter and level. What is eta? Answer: 3.85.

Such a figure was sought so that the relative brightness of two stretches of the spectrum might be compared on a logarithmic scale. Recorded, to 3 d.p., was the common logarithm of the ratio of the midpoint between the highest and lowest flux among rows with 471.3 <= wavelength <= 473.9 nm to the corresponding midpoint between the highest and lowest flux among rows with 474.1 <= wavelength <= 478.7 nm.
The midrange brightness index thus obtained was 0.039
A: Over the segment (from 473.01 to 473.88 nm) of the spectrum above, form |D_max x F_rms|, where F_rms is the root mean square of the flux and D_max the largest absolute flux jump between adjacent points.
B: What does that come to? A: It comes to 4.5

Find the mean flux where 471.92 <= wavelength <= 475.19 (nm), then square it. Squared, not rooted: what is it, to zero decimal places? 55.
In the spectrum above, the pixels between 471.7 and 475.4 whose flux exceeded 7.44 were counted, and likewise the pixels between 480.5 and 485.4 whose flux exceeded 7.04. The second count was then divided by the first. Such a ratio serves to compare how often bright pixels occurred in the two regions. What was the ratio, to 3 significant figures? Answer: 2.40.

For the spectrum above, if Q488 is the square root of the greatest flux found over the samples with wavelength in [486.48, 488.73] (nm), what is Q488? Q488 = 2.81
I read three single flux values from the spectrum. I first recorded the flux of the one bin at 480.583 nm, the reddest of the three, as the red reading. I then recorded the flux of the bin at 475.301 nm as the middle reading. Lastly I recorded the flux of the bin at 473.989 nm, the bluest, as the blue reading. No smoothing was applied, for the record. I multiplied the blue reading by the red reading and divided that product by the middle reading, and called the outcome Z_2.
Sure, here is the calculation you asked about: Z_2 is 8.7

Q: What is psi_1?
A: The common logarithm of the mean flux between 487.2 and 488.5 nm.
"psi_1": 0.854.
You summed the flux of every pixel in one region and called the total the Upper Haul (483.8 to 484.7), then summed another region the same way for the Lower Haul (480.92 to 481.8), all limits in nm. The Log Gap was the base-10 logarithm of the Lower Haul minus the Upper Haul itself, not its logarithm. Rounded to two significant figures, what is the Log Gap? -29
